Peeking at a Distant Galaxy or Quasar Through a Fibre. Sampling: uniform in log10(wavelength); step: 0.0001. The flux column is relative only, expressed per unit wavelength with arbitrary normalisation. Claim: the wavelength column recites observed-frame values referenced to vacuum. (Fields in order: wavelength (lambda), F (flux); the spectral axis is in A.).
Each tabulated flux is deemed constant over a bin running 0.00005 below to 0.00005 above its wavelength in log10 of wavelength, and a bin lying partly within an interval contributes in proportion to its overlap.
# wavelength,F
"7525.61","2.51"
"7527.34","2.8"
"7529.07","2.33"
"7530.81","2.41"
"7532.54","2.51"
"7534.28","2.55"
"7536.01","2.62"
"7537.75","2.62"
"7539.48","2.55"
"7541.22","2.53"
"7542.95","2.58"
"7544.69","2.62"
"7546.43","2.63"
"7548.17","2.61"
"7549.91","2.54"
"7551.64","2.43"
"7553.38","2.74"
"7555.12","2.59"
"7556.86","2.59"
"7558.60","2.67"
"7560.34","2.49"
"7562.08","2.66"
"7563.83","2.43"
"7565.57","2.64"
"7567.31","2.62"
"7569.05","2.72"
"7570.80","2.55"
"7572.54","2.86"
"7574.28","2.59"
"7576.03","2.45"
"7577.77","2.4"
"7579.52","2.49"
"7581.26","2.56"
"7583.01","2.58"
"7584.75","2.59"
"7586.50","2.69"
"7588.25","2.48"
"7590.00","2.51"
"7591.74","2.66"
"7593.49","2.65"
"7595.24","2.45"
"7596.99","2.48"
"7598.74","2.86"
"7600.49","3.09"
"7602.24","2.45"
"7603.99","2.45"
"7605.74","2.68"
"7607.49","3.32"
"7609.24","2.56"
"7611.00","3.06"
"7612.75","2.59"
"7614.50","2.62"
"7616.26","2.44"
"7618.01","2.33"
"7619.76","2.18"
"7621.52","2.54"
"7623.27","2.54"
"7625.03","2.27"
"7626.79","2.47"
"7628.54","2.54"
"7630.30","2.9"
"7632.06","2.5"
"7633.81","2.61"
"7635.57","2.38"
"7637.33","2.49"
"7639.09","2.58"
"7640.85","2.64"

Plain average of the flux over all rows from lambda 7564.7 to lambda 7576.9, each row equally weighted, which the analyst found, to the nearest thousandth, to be 2.633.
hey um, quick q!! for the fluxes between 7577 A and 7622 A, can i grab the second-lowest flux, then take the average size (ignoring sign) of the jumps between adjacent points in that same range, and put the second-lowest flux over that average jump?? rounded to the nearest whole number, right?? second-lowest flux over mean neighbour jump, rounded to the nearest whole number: 10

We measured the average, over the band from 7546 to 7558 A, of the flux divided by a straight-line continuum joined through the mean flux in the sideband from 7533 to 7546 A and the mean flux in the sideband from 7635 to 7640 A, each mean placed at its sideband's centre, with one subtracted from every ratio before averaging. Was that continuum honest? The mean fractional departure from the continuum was 0.008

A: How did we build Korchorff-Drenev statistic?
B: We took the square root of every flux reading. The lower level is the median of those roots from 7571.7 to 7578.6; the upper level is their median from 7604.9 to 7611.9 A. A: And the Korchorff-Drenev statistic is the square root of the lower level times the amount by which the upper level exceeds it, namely 0.41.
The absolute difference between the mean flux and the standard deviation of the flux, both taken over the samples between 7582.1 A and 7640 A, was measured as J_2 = 2.36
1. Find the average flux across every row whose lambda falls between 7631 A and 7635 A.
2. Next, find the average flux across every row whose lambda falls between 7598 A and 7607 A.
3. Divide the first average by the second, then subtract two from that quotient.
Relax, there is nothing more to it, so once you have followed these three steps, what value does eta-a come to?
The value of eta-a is -1.06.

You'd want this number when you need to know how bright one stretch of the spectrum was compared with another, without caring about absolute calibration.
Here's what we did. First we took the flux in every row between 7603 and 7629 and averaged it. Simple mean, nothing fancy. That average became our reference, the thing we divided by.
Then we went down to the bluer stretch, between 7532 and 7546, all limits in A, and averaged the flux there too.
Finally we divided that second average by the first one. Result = 1.00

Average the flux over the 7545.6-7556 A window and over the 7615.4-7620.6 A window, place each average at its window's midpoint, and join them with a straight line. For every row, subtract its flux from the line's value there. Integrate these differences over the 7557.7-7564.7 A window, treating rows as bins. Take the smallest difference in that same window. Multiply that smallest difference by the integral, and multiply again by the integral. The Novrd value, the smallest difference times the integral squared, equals 0.00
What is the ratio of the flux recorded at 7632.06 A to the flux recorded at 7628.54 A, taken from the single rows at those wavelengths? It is 0.98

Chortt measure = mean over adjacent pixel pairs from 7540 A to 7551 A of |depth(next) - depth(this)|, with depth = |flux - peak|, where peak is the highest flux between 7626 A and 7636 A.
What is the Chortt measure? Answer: 0.038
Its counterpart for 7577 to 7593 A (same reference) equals 0.085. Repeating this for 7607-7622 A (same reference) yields 0.155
